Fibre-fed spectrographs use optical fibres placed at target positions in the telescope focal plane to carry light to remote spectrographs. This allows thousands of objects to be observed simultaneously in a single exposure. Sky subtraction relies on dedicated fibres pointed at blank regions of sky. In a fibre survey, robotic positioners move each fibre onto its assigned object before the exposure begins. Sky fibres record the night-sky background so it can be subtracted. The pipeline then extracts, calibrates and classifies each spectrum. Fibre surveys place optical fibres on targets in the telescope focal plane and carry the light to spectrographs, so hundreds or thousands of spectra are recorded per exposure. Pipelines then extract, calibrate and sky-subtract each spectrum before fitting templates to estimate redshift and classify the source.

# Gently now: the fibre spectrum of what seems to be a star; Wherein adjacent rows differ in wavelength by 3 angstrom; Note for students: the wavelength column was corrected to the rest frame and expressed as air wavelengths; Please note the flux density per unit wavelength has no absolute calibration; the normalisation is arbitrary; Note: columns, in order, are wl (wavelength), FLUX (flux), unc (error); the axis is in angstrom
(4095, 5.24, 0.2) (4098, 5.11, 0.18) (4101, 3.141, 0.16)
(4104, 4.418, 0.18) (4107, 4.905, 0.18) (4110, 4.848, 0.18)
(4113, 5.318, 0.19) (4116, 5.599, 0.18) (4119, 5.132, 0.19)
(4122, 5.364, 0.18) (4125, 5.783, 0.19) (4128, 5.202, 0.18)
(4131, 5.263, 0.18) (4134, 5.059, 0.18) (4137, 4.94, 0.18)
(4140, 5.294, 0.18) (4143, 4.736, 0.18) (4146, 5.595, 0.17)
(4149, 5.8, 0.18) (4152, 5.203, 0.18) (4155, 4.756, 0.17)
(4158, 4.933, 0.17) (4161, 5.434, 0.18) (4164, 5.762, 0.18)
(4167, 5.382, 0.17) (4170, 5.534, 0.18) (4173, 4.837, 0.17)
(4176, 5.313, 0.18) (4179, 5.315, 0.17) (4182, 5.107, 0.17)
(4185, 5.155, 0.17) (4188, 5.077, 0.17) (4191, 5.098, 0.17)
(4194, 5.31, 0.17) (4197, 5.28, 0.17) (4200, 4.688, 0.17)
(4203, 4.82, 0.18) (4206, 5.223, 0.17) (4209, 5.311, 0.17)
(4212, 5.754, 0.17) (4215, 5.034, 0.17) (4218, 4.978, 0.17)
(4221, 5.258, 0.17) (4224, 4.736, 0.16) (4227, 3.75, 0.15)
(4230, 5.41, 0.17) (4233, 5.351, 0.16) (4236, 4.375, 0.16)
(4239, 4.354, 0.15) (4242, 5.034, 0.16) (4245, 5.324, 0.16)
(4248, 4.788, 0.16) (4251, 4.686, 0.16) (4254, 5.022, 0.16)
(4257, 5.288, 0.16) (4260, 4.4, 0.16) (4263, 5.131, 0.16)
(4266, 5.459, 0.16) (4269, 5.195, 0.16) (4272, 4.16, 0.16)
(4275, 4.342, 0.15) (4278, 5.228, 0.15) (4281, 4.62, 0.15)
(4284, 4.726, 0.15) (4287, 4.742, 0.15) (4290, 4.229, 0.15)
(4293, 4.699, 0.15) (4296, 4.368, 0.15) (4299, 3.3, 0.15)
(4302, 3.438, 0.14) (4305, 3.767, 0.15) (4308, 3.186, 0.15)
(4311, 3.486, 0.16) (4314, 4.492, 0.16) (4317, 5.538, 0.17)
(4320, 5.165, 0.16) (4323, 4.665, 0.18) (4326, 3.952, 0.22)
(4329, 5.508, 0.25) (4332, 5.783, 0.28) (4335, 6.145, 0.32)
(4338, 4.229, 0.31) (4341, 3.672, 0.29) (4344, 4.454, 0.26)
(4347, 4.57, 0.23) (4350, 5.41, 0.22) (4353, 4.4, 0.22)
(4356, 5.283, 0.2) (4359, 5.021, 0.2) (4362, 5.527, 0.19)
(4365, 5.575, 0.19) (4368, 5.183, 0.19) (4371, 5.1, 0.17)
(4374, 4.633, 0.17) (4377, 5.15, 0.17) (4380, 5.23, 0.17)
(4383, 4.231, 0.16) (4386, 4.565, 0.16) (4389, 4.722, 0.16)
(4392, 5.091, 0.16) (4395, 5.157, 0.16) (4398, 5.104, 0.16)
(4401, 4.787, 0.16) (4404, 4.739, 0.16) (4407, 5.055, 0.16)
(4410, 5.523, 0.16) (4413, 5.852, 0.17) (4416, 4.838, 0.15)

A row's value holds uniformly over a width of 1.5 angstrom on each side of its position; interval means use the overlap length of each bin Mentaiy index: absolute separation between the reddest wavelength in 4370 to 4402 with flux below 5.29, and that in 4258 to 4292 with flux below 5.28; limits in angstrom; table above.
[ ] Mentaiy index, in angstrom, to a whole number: 111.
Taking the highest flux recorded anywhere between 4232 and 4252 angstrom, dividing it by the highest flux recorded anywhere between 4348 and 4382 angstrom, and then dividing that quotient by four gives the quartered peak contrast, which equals 0.240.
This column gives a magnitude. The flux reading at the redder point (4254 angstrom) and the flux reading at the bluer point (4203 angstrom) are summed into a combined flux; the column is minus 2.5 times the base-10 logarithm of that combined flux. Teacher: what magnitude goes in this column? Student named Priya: -2.483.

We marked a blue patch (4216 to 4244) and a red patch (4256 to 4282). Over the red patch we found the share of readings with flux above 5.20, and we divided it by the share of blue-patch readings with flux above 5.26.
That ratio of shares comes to 1.50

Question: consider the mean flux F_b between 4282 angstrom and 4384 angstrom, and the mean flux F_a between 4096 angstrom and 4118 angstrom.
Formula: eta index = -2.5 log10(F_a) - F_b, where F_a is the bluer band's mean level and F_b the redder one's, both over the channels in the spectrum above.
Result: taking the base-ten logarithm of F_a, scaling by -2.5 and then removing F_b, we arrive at -6.37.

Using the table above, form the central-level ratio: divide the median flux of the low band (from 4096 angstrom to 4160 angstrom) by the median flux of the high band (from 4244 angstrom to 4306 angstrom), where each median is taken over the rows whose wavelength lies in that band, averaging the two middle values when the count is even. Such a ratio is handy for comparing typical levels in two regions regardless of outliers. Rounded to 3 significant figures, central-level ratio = 1.09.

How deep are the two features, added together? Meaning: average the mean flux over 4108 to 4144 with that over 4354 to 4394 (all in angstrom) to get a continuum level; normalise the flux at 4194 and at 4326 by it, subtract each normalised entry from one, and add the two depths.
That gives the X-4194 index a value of 0.19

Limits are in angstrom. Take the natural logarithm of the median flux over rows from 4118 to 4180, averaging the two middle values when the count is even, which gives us 1.67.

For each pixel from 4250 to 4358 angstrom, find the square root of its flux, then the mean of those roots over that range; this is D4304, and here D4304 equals 2.15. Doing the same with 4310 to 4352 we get 2.18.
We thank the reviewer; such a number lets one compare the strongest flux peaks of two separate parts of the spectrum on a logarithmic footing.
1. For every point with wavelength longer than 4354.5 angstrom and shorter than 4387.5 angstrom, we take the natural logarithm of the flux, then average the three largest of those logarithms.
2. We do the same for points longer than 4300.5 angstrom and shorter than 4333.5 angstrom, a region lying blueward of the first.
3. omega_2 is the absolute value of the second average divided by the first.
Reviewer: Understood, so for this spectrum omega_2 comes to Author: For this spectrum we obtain 1.02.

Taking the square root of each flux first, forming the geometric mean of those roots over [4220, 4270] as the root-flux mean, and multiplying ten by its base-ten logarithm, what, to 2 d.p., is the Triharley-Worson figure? 3.45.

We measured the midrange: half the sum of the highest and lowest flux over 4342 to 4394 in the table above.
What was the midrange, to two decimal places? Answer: 4.90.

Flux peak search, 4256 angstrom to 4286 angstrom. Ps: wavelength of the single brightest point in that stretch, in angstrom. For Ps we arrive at 4266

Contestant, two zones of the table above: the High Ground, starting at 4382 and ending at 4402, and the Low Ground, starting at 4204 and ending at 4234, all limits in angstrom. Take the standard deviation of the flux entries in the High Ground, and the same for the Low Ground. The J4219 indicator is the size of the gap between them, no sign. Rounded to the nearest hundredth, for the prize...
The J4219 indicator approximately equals 0.20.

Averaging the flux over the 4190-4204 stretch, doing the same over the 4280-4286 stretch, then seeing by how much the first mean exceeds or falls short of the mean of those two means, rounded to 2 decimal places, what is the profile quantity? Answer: 0.18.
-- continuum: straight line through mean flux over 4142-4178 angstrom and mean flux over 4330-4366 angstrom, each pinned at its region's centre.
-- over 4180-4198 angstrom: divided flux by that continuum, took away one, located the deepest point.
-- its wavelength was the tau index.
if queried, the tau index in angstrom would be 4188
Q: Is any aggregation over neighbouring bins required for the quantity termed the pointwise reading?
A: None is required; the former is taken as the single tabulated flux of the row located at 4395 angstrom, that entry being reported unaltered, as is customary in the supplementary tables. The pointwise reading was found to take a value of 5.157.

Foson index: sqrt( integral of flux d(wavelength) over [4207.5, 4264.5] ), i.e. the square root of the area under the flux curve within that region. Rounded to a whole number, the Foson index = 17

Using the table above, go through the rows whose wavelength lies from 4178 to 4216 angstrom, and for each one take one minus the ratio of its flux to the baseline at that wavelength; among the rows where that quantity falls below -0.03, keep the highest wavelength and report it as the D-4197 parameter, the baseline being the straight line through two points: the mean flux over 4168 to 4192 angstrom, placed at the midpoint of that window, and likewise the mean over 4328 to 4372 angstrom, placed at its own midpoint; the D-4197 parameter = 4212 angstrom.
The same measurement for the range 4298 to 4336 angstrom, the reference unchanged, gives 4335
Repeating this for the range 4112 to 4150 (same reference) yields 4149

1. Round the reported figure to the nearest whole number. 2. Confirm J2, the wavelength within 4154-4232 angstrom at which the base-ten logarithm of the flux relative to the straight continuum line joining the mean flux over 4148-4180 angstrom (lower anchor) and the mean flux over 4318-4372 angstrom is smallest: 4227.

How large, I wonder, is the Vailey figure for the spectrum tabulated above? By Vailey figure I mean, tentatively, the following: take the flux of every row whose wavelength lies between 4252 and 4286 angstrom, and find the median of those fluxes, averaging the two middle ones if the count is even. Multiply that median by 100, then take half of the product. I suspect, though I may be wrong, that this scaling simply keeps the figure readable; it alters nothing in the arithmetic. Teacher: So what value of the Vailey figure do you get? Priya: 251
